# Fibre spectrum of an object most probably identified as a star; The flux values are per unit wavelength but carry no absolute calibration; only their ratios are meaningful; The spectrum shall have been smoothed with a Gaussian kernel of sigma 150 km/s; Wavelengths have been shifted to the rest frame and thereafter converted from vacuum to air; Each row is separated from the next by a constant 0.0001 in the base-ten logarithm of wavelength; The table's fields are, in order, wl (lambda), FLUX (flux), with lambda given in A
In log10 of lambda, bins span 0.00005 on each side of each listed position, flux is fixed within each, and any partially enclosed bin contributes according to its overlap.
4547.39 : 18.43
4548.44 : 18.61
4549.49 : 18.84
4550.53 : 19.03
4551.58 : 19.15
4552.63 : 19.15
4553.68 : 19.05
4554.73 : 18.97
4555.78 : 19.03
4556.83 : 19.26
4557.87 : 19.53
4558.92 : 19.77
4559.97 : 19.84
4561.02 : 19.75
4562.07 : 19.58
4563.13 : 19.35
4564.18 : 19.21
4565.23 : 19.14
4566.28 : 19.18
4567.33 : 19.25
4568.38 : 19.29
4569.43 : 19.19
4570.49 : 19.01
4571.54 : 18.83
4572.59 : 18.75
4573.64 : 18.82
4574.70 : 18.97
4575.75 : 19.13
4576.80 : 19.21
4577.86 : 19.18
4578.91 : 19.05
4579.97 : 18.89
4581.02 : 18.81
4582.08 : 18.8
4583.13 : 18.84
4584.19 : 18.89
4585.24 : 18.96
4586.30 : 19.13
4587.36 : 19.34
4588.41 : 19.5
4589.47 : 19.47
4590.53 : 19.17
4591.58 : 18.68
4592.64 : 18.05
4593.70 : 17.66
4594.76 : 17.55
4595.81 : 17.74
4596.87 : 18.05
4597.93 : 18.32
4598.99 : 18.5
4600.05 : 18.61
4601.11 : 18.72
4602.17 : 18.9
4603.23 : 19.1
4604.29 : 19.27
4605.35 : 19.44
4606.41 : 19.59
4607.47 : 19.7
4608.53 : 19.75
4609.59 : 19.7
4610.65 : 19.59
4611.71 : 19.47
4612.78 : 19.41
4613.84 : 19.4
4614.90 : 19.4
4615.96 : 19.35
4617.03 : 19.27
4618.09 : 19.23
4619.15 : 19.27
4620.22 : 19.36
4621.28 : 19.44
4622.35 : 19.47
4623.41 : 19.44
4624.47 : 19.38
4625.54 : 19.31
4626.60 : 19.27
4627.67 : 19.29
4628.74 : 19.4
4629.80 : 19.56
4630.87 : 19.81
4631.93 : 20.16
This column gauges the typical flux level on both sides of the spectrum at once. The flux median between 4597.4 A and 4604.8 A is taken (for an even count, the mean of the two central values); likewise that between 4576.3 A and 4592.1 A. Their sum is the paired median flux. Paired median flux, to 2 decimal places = 37.77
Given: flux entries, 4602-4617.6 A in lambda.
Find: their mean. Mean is 19.4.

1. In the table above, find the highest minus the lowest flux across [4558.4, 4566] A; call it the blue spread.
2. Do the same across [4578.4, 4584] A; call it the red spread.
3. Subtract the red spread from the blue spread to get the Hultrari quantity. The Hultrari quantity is 0.45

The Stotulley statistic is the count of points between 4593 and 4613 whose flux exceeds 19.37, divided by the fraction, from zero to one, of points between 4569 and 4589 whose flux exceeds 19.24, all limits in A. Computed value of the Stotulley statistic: 76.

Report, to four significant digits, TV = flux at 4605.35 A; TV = 19.44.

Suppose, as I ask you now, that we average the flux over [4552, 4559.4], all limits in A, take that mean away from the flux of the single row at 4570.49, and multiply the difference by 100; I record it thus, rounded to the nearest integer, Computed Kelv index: -24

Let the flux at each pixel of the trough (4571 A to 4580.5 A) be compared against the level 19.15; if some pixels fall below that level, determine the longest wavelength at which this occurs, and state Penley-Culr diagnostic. 4579.97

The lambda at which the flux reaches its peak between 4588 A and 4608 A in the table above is 4607.47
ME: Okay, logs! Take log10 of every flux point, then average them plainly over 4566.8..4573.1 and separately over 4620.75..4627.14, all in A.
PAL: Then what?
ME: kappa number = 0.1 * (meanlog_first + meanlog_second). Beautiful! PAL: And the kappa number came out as 0.257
